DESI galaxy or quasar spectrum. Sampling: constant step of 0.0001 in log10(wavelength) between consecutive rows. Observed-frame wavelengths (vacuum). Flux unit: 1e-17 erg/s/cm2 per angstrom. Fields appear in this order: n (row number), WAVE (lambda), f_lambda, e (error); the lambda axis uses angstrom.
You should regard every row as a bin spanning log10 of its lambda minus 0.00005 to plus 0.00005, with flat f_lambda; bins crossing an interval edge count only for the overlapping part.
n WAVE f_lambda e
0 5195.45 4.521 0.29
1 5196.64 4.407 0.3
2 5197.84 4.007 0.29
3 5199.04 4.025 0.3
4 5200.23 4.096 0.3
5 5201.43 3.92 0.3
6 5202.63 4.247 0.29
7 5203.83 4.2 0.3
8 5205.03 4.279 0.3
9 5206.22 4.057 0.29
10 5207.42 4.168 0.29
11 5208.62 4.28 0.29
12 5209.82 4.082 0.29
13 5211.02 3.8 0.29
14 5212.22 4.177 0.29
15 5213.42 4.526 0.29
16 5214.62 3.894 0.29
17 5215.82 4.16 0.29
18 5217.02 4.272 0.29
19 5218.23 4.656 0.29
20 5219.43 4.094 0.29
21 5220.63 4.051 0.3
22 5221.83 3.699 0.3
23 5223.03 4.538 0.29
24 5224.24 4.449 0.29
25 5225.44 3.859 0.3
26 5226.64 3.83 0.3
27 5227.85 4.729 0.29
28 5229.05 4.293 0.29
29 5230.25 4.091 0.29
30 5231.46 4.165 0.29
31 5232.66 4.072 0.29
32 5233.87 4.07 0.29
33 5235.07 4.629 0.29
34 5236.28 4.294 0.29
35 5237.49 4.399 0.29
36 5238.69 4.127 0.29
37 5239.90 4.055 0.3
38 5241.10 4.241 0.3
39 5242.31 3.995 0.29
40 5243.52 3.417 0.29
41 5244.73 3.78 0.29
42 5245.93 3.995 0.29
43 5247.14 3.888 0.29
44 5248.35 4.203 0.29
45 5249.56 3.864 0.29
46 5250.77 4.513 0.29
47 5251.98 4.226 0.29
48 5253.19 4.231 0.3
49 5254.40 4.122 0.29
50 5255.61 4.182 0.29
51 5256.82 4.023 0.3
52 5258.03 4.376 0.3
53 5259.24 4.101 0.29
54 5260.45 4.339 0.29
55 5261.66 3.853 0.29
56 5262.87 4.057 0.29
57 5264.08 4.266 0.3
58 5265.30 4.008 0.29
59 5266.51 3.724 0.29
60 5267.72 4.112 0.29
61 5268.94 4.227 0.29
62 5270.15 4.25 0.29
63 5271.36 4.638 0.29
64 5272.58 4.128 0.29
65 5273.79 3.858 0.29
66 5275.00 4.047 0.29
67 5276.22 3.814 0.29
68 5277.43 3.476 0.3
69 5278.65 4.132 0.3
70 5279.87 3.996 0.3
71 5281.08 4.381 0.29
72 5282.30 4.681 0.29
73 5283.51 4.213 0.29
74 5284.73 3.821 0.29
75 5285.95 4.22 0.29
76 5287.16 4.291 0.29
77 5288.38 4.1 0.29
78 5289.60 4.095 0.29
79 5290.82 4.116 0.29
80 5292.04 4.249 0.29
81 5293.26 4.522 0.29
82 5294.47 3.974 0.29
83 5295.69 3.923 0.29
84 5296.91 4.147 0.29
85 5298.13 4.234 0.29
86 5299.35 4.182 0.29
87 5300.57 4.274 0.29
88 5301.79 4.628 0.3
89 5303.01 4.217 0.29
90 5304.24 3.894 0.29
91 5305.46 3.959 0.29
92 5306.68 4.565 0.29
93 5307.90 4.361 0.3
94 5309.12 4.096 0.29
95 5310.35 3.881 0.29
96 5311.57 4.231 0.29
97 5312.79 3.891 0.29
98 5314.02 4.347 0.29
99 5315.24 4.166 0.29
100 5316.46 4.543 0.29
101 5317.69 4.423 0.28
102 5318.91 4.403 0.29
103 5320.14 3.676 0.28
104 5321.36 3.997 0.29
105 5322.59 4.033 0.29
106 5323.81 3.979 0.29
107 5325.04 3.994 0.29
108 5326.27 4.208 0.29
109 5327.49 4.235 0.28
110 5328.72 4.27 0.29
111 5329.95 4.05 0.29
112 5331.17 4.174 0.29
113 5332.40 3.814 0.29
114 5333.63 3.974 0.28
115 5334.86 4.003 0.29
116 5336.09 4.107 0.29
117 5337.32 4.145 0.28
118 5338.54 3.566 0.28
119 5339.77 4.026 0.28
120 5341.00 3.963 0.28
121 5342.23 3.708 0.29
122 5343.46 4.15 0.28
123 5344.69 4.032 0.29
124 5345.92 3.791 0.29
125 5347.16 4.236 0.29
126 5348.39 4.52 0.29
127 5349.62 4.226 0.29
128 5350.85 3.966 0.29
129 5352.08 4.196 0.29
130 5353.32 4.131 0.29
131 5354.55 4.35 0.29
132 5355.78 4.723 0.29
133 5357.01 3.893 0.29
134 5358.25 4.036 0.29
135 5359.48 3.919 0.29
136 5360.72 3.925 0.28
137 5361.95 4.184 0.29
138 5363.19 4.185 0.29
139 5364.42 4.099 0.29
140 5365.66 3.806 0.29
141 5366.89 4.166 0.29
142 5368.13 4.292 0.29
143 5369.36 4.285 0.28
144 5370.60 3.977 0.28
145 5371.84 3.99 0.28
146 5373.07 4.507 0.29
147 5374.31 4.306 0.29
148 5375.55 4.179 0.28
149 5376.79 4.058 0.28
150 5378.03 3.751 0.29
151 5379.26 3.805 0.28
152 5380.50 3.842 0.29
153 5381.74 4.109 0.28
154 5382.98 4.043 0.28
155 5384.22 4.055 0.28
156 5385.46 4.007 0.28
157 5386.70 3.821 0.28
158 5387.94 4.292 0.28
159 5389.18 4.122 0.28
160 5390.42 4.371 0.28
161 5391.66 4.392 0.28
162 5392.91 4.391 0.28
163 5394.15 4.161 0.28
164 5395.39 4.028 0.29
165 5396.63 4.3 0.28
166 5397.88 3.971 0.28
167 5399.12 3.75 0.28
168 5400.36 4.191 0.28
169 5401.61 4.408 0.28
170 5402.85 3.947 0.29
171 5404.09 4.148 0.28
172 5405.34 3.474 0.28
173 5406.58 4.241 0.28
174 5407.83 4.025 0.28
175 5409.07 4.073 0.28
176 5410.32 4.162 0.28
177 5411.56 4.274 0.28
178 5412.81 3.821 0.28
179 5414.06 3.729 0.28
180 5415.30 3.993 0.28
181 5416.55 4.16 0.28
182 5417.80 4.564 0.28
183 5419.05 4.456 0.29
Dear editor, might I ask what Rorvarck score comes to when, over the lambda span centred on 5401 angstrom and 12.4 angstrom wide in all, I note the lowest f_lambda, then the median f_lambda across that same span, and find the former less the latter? -0.61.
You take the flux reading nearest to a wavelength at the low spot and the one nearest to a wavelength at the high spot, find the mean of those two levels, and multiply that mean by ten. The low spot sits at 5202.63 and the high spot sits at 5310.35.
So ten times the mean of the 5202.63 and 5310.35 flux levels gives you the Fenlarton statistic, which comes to 40.6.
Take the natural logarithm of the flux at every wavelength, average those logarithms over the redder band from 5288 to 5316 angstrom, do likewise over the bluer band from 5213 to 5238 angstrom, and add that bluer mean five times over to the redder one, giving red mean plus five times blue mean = 8.62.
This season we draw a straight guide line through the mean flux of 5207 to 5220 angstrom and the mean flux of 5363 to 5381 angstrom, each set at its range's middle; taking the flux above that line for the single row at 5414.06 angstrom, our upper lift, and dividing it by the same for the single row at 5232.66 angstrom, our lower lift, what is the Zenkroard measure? 3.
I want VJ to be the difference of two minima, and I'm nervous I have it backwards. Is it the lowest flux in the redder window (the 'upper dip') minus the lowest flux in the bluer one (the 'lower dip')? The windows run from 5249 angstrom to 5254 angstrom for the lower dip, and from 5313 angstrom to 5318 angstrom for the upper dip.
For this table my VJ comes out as 0.3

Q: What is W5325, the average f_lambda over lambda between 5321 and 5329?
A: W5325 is 4.10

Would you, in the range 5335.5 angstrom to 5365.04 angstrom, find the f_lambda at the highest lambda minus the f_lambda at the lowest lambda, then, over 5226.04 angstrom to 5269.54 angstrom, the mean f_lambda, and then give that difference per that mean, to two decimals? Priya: 0.00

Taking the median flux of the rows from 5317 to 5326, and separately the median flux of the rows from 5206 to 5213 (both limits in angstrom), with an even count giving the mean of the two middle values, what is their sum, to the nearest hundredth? 8.12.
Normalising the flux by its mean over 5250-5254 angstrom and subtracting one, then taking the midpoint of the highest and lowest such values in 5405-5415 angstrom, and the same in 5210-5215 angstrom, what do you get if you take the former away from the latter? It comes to 0.07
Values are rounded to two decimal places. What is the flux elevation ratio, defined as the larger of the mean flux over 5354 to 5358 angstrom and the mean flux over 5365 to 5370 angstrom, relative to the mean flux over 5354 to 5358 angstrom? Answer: 1.00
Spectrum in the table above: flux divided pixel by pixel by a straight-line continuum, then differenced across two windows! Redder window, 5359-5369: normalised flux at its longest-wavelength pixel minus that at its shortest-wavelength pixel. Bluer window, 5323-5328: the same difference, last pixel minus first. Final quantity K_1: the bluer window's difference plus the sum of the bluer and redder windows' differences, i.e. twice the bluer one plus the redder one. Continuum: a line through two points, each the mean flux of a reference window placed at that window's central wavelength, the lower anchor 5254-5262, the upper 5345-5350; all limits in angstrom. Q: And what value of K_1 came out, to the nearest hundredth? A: 0.21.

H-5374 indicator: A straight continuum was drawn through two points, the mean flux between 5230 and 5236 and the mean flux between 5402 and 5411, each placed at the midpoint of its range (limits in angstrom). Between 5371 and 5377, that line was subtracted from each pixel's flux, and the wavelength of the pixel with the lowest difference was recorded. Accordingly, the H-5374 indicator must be 5371.84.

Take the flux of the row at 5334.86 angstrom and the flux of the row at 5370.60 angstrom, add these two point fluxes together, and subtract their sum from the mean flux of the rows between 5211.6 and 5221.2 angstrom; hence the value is -3.75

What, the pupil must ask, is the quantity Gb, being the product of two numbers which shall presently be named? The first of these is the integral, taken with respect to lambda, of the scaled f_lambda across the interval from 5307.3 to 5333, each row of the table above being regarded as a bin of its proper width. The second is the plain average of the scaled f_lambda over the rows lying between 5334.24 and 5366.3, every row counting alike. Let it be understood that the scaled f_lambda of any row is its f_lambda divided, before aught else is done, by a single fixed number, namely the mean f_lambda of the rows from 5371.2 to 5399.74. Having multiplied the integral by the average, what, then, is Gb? 26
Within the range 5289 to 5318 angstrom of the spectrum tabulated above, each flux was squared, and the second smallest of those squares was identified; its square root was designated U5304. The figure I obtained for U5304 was 3.89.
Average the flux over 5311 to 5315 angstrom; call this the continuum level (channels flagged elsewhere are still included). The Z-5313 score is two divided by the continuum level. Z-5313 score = 0.481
